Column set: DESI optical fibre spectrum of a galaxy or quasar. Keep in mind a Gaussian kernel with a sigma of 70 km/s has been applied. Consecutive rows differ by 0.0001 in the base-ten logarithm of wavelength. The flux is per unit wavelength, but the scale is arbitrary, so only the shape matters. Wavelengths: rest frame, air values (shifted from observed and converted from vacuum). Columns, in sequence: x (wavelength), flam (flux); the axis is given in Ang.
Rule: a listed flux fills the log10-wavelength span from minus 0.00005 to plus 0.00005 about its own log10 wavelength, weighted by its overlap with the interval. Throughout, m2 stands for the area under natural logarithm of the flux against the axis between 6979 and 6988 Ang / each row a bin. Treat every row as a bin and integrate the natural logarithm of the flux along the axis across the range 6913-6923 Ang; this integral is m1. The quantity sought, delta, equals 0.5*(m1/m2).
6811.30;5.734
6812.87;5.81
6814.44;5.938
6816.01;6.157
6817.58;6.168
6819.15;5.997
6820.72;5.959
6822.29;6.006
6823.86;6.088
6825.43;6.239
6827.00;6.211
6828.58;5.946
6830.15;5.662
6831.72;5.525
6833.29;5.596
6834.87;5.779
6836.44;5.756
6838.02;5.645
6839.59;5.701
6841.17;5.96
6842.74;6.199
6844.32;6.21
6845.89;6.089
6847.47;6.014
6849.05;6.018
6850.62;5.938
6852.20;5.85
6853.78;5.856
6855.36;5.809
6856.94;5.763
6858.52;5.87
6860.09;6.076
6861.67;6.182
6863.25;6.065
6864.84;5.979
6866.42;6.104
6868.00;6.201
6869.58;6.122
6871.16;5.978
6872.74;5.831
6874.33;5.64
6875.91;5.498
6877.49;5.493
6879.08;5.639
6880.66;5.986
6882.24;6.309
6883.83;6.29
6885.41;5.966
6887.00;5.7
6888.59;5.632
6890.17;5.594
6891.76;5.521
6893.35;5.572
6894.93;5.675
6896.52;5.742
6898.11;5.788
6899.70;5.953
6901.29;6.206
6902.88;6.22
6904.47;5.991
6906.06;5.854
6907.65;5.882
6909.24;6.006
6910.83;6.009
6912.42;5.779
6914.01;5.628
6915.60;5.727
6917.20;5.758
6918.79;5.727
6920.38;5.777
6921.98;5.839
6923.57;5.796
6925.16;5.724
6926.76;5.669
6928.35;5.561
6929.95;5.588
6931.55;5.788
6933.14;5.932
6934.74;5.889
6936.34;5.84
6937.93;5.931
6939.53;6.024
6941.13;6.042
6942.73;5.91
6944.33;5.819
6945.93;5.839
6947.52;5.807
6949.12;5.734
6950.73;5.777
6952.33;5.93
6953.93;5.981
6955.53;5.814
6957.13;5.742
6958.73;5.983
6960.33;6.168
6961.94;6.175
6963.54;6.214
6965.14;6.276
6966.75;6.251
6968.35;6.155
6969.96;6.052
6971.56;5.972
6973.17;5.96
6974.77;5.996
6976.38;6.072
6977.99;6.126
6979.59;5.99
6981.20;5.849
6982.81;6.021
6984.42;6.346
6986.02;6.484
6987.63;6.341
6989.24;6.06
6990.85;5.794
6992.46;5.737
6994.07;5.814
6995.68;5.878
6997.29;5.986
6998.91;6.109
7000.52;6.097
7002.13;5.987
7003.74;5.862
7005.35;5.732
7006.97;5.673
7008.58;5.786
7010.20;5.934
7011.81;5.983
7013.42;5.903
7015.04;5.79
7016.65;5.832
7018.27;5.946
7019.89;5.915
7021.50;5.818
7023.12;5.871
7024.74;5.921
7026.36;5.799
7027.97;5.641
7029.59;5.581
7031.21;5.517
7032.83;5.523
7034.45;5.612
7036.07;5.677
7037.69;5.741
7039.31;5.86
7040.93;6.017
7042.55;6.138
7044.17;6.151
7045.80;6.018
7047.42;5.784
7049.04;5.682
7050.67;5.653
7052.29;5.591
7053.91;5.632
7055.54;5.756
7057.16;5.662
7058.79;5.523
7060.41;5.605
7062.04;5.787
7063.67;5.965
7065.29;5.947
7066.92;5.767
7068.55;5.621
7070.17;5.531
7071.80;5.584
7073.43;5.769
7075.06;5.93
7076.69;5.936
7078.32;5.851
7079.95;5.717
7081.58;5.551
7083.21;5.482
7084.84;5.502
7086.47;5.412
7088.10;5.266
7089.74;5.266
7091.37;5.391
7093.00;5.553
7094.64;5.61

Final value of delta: 0.53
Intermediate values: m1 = 17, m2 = 16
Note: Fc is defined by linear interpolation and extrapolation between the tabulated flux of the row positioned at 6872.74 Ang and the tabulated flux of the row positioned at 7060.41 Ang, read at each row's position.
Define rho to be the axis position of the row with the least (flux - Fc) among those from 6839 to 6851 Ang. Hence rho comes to 6839.59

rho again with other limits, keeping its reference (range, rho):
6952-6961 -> 6957.13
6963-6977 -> 6973.17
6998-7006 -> 7005.35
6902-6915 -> 6914.01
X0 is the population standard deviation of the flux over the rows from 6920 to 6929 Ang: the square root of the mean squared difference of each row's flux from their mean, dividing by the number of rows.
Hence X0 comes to 0.09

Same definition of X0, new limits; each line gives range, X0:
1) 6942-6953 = 0.06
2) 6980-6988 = 0.24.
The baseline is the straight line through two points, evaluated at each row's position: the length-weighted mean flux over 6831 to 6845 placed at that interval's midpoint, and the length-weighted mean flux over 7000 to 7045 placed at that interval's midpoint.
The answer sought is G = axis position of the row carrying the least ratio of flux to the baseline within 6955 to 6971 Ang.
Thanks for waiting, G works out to 6957.13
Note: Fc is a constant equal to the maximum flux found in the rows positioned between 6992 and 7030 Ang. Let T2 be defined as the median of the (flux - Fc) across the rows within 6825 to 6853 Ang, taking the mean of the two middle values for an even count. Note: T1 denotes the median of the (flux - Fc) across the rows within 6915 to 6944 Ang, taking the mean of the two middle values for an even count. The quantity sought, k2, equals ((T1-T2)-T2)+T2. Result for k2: -0.15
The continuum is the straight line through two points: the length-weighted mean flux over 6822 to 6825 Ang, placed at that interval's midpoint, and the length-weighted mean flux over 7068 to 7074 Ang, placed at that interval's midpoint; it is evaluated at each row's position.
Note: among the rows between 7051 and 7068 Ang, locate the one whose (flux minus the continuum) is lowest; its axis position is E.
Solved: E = 7058.79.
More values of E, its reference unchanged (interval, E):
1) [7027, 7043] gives 7031.21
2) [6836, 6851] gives 6838.02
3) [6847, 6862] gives 6856.94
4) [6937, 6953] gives 6949.12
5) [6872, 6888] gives 6877.49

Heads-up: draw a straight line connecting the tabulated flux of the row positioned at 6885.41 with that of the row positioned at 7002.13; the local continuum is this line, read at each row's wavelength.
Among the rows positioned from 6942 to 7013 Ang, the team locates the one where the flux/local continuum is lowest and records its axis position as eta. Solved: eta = 7006.97 Ang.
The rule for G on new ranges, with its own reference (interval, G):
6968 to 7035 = 7031.21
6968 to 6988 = 6981.20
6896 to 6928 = 6914.01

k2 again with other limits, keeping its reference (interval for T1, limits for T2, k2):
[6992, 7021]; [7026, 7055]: 0.21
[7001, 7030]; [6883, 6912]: -0.02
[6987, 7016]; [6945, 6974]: -0.09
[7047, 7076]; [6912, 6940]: -0.11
